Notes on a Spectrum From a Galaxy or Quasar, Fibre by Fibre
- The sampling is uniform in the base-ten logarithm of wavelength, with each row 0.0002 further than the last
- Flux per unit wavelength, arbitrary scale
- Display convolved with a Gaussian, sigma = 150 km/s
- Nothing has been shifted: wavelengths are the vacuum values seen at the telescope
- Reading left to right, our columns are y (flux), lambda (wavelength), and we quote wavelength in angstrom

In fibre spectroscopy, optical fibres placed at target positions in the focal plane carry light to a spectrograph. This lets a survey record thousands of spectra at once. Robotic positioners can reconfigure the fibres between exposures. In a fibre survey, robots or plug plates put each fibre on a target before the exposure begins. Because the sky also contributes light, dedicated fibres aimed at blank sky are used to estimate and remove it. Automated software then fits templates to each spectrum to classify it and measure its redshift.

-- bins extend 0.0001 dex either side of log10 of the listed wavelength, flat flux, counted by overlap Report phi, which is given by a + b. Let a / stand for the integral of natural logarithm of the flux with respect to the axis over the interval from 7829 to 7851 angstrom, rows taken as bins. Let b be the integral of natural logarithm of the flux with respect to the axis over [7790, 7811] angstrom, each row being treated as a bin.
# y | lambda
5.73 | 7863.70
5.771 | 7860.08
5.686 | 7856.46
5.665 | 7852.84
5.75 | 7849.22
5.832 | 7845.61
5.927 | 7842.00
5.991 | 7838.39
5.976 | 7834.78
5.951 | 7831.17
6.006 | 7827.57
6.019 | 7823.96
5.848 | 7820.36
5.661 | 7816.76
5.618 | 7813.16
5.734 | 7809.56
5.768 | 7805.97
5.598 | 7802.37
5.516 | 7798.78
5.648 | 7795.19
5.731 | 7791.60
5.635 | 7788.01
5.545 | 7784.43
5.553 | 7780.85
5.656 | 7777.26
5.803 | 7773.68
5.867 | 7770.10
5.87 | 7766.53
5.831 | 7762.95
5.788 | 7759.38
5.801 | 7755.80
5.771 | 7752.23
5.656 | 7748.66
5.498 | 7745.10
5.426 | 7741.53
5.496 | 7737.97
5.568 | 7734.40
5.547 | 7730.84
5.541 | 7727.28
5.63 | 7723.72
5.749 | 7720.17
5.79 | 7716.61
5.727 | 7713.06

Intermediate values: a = 39.1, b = 36.4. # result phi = 75.5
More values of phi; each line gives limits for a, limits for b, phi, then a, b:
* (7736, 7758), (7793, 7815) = 76.0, 37.9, 38.1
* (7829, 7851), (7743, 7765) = 77.4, 39.1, 38.4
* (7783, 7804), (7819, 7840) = 73.7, 36.2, 37.5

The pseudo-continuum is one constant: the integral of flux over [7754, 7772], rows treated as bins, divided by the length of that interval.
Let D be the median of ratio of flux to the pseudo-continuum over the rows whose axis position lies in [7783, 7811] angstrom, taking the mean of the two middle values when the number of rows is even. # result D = 0.97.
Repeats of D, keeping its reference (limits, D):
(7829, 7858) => 1.01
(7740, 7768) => 0.99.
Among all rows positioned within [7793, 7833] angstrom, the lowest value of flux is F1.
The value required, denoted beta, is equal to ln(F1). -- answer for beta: 1.71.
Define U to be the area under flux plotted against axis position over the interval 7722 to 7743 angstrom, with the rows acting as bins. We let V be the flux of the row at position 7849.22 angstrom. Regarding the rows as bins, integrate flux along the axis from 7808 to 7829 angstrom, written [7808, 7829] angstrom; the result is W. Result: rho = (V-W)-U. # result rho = -232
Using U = 116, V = 5.75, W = 122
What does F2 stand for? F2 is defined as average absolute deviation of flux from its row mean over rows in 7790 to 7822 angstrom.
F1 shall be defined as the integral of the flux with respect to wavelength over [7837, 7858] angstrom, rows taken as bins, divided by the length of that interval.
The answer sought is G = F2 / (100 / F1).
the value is 0.0046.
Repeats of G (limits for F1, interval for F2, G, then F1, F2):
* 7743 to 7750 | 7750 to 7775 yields 0.0018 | 5.6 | 0.032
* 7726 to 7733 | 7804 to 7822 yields 0.0038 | 5.5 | 0.069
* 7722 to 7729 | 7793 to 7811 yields 0.0044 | 5.6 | 0.079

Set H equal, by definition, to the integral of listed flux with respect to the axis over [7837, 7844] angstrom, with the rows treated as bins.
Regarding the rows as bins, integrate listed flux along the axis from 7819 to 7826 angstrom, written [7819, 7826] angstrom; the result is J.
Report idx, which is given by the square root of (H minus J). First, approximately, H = 41.7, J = 41.6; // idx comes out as 0.35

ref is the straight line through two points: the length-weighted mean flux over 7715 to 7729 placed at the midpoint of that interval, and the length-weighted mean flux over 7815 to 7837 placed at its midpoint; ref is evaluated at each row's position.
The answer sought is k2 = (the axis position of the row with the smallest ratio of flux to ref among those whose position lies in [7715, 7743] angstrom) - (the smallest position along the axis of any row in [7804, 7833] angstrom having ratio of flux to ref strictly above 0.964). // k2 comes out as -64.4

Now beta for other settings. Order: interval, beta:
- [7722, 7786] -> 1.69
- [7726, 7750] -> 1.69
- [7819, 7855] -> 1.73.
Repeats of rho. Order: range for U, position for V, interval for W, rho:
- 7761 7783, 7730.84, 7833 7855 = -250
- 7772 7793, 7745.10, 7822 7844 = -245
